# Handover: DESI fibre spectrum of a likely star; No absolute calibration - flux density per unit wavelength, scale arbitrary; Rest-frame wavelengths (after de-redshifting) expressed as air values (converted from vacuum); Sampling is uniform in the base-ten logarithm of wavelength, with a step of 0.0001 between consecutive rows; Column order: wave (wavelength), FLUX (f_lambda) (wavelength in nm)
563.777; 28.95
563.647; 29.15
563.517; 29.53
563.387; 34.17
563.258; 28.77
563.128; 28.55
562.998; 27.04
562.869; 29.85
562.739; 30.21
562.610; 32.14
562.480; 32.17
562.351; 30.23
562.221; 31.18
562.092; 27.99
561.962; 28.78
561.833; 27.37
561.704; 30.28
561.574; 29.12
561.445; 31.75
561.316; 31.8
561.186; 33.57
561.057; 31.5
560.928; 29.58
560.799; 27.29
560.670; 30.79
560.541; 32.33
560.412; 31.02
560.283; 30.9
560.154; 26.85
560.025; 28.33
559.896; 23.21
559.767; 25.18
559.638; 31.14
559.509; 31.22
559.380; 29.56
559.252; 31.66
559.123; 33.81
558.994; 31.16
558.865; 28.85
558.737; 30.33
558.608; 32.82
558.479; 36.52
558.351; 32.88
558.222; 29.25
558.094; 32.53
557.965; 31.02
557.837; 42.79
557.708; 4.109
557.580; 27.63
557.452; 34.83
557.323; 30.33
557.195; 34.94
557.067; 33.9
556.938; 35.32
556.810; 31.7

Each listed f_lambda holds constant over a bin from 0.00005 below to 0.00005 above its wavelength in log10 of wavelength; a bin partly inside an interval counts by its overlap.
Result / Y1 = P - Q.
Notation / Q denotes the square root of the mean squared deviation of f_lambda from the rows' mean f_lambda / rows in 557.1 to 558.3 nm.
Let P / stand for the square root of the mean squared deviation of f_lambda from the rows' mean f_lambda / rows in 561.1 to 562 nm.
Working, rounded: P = 2.0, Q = 10.0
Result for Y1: -8.0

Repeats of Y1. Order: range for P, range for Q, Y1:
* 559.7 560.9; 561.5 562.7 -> 1.3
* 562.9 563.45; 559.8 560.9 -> -0.1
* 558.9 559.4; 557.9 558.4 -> 0.1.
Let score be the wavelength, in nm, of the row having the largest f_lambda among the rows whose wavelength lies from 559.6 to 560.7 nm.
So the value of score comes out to 560.541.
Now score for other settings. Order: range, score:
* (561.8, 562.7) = 562.480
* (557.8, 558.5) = 557.837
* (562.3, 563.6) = 563.387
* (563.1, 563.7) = 563.387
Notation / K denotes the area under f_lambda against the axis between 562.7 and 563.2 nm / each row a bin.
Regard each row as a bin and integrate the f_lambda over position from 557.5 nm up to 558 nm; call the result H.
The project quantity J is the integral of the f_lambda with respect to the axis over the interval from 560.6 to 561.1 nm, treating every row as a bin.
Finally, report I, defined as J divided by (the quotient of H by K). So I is 16.2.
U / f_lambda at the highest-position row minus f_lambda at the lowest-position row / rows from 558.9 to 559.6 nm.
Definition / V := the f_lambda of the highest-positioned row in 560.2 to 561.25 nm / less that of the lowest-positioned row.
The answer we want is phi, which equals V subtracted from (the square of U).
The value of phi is -3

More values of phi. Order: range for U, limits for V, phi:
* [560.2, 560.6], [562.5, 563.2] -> 6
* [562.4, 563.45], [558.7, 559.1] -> 3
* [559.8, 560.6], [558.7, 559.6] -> 82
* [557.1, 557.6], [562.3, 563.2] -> 55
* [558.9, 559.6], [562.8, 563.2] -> 1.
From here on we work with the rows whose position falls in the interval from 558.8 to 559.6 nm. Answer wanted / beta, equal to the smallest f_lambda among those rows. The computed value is 28.85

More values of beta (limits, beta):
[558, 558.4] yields 29.25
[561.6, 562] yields 27.37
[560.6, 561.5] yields 27.29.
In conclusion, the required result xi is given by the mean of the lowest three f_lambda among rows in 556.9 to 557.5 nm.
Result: 33.0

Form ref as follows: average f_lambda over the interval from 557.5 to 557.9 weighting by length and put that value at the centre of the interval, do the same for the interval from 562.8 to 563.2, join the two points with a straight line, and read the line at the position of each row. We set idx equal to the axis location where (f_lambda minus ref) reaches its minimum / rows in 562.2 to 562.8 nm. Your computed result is 562.739 nm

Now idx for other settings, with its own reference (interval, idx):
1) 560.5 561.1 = 560.799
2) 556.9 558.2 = 557.708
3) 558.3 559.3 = 558.865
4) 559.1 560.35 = 559.896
